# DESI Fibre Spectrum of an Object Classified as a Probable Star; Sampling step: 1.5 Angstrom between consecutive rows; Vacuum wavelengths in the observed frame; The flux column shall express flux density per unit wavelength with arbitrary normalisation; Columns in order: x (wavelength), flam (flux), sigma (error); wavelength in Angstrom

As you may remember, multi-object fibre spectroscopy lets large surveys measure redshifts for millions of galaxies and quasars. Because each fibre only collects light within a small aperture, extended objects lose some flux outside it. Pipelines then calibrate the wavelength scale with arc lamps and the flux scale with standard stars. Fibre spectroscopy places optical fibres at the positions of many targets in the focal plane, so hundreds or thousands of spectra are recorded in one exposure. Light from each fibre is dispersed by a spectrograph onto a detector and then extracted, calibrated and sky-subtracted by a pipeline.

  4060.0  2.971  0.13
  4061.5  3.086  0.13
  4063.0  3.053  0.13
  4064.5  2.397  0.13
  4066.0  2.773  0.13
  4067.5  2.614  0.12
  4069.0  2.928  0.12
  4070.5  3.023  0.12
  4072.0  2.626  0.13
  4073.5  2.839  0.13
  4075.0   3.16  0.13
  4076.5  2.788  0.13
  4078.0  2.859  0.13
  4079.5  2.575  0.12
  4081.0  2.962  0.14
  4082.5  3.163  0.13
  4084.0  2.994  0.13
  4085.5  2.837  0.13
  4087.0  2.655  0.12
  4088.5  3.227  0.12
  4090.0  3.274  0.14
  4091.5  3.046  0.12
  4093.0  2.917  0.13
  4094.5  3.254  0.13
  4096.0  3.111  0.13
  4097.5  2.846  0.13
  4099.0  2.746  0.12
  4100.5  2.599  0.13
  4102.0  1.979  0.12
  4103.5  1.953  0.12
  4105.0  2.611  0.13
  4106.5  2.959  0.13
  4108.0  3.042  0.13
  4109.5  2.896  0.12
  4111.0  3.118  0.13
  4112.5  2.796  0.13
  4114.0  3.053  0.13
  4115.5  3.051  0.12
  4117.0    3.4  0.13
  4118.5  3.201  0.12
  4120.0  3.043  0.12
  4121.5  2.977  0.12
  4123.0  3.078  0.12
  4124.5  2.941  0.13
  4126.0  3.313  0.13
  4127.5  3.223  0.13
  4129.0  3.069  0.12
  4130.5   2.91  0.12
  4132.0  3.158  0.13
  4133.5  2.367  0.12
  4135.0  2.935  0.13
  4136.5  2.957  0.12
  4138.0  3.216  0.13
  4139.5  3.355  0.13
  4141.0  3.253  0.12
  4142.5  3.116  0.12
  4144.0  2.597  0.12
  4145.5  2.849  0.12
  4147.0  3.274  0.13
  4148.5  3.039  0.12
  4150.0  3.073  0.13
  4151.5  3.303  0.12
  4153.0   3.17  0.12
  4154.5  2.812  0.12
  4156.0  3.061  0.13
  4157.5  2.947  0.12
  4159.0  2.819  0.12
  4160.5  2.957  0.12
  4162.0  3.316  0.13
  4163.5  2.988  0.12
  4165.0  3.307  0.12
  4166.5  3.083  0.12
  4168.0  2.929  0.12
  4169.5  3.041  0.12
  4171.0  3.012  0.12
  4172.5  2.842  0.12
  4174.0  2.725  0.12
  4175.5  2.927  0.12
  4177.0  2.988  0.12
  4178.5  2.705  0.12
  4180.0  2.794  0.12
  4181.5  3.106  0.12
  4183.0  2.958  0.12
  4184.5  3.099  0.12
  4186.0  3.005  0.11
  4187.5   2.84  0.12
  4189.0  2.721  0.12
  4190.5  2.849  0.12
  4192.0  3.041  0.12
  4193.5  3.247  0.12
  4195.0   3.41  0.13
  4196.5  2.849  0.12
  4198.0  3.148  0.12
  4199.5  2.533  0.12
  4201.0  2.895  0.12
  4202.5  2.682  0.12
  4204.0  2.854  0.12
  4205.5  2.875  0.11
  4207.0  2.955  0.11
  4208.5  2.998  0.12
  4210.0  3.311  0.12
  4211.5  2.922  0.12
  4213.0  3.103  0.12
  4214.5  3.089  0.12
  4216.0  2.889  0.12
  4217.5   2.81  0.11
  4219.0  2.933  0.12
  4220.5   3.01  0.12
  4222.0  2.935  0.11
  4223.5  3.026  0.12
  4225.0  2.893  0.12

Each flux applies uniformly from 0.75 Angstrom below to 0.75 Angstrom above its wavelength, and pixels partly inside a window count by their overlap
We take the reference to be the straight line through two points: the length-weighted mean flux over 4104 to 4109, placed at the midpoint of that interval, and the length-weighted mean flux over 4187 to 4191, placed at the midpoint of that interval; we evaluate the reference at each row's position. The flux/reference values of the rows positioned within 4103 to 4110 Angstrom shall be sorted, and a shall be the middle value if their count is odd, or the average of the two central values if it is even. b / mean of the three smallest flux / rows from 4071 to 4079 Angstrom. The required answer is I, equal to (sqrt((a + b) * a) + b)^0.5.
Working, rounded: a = 1.03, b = 2.75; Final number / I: 2.17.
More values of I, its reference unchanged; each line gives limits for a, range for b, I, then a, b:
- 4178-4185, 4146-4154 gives 2.28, 1.06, 3.09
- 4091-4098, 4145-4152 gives 2.25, 1.08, 2.99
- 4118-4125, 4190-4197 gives 2.23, 1.08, 2.91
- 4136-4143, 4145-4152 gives 2.27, 1.14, 2.99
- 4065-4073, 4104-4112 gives 2.18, 0.98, 2.82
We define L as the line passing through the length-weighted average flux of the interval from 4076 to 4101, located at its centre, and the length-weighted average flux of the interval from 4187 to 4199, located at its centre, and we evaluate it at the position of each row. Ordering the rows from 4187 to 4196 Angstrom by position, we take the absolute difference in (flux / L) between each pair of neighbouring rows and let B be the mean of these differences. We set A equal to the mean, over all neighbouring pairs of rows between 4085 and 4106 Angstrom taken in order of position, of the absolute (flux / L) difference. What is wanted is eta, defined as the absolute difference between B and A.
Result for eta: 0.04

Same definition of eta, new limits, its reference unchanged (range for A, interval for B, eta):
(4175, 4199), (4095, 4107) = 0.04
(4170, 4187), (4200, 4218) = 0.00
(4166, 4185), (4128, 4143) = 0.04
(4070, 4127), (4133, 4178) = 0.01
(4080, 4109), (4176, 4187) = 0.02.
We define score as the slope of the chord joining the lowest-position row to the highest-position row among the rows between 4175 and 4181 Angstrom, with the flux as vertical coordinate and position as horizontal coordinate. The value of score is -0.03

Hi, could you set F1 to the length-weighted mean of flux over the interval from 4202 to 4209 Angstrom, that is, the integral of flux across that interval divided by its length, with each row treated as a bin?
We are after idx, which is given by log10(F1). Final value 0.459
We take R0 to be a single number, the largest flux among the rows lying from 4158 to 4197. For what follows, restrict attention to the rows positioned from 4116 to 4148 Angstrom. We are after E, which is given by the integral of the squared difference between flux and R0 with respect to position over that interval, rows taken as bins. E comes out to 5.8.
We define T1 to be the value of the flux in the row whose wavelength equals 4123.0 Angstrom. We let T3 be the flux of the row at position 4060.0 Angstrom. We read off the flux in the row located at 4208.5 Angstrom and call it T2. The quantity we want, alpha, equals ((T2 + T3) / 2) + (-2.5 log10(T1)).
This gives 1.76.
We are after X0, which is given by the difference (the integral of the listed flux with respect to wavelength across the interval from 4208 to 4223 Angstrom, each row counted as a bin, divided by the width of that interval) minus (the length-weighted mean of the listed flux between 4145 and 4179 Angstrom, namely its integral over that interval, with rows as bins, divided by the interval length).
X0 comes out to -0.01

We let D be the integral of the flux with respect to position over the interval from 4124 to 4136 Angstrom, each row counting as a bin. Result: 35.9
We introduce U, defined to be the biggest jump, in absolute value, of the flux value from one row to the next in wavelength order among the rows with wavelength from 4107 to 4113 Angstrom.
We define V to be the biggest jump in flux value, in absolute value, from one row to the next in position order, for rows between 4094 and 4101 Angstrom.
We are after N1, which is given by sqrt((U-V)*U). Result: 0.14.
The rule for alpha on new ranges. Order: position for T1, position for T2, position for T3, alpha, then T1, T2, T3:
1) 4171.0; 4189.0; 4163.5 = 1.66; 3.012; 2.721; 2.988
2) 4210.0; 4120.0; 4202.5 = 1.56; 3.311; 3.043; 2.682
